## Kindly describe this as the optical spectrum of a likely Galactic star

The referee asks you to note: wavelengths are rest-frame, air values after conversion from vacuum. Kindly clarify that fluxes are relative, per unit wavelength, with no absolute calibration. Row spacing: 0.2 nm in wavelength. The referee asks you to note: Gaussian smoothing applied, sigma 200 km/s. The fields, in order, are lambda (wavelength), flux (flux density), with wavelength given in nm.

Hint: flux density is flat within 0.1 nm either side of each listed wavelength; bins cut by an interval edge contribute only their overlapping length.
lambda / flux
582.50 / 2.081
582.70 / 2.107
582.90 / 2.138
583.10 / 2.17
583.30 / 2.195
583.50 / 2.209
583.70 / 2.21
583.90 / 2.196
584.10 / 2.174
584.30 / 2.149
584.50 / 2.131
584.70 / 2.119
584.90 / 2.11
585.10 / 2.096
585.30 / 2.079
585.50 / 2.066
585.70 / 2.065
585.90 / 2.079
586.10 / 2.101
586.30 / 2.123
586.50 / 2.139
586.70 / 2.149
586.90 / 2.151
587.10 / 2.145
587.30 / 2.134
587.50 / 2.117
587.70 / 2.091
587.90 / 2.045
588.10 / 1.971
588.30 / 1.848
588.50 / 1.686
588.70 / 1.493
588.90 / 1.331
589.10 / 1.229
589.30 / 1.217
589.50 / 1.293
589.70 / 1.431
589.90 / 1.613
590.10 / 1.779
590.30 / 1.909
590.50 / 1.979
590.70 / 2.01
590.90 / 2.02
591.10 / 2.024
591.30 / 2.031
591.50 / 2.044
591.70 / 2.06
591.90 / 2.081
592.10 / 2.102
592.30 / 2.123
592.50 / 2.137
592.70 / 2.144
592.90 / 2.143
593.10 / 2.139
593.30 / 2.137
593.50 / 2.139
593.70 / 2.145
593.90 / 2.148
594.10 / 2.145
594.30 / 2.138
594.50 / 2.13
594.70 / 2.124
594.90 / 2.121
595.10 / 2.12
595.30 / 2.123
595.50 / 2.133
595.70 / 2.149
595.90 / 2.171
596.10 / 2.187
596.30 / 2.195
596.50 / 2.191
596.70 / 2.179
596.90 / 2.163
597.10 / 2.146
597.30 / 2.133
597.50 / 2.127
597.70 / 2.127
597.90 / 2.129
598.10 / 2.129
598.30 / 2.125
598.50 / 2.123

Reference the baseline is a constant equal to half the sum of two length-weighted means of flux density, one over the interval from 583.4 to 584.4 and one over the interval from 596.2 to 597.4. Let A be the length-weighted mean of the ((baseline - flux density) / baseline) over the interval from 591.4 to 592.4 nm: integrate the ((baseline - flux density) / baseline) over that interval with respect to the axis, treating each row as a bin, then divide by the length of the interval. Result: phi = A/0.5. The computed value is 0.09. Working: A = 0.04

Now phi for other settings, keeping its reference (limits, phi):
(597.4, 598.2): 0.05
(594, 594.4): 0.03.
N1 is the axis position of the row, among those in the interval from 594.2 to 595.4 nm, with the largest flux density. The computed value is 594.30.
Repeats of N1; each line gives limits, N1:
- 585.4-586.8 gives 586.70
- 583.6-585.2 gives 583.70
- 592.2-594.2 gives 593.90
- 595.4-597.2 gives 596.30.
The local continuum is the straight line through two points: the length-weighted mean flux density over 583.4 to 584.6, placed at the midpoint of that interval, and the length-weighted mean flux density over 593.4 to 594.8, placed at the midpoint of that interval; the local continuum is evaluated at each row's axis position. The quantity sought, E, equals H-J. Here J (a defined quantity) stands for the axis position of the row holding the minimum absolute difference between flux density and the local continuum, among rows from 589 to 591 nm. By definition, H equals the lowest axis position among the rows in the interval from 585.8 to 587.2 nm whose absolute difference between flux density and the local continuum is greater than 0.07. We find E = -5.00 nm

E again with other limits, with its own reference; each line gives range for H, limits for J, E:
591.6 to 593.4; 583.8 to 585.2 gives 7.60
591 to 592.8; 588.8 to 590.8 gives 0.40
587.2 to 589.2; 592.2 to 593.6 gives -5.00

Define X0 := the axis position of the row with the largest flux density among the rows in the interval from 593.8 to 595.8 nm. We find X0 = 595.70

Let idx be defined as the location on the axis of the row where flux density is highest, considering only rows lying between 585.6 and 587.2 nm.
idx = 586.90 nm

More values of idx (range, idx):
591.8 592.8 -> 592.70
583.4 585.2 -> 583.70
